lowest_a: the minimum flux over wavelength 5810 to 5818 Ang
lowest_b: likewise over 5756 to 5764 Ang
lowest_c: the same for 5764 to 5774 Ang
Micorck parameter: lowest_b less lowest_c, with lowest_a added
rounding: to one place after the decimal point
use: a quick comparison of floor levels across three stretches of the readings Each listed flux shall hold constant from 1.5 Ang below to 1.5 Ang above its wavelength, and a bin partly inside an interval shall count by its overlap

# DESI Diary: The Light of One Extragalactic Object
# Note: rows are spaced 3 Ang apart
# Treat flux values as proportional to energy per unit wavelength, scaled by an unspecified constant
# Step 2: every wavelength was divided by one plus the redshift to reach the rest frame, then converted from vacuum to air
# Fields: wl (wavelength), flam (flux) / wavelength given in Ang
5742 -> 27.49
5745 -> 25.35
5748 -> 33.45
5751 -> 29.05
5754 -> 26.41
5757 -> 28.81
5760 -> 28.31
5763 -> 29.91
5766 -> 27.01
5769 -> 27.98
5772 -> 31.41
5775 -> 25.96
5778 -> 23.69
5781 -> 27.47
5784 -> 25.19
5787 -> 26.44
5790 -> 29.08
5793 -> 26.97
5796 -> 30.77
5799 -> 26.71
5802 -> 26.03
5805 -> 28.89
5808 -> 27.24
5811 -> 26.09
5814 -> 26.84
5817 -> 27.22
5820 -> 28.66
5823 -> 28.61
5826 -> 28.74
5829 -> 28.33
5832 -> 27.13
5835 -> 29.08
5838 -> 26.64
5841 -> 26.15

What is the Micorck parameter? 27.4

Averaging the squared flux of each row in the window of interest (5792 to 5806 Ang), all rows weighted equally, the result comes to 780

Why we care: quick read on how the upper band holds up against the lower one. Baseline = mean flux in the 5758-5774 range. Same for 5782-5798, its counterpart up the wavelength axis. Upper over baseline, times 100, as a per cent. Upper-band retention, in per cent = 96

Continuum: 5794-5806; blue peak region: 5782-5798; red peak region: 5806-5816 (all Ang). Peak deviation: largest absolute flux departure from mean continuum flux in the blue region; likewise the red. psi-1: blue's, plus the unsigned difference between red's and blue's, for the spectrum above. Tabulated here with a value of 4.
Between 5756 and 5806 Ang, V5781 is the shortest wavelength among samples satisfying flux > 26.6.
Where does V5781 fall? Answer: 5757 Ang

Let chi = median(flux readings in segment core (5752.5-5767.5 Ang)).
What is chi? 28.3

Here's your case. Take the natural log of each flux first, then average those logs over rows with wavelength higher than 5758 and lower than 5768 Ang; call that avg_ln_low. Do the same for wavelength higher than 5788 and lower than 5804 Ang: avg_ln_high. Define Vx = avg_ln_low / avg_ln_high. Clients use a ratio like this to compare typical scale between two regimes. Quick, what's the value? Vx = 1.006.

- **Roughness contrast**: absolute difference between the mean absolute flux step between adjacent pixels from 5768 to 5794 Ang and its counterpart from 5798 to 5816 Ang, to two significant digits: 1.5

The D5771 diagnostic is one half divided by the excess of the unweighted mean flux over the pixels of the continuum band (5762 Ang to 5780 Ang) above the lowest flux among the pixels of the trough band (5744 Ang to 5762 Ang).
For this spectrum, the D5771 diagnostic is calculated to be 0.22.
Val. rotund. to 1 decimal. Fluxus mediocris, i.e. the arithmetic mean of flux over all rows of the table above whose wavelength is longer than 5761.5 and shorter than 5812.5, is 27.5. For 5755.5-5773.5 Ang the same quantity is 28.9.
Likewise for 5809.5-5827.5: 27.7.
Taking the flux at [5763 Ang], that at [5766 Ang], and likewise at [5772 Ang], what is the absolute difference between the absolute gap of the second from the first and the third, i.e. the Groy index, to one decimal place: 28.5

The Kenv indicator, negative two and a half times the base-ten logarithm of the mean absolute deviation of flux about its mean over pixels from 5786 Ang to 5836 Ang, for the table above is -0.1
